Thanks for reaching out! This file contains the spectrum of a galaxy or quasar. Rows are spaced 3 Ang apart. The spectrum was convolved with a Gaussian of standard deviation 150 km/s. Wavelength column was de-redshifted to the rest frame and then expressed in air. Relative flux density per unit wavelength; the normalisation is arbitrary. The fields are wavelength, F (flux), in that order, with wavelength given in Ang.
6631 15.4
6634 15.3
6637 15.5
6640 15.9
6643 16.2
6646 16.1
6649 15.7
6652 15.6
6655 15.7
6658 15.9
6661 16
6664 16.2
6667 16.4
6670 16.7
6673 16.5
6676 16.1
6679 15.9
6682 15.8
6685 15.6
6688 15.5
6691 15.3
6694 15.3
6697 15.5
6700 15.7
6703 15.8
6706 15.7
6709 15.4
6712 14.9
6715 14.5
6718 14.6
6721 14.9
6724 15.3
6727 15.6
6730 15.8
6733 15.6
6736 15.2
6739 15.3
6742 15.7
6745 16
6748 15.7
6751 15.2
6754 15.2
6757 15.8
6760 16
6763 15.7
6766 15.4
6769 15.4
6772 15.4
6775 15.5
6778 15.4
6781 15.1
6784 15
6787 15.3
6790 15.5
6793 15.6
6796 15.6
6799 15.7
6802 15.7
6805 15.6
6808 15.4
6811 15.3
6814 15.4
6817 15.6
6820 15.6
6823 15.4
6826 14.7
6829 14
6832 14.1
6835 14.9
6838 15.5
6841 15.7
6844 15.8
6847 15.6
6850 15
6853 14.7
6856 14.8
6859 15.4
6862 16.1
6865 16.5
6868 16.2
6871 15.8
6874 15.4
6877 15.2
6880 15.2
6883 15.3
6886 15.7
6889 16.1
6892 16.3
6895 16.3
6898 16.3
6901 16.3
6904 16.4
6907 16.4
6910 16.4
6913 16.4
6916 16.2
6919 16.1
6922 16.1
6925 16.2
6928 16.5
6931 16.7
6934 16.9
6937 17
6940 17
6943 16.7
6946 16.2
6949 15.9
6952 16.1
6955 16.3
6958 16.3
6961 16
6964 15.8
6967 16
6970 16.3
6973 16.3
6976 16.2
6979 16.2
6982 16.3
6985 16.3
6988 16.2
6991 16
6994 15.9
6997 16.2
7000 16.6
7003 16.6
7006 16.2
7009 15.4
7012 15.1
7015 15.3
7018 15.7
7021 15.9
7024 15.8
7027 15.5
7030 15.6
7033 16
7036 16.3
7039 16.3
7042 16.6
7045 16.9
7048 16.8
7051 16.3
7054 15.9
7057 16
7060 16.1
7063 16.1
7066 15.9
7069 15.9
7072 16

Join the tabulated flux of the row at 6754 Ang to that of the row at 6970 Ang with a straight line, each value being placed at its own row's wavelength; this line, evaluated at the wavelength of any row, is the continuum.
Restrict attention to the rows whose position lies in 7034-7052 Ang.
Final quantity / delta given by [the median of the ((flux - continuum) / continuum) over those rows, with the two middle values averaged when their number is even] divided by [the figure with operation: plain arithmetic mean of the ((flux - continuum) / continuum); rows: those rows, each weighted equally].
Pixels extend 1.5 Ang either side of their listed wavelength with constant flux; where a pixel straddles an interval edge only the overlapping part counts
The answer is 1.4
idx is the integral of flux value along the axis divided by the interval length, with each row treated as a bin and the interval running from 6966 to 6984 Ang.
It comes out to 16.2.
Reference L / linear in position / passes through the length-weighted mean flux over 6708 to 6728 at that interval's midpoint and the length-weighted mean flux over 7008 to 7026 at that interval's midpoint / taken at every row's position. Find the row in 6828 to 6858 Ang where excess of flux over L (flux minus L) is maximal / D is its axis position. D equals 6844 Ang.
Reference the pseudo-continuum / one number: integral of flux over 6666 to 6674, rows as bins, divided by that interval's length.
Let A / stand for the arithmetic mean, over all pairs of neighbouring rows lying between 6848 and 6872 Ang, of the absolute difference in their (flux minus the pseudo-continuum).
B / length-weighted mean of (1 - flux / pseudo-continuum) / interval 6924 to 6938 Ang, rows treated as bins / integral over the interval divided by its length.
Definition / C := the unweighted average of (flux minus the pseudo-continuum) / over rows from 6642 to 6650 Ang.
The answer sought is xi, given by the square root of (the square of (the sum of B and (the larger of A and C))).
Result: 0.39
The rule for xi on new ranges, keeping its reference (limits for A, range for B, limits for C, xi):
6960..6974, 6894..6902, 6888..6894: 0.19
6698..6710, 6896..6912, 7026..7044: 0.18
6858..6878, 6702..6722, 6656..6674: 0.49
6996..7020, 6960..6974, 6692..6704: 0.39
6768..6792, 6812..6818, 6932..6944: 0.42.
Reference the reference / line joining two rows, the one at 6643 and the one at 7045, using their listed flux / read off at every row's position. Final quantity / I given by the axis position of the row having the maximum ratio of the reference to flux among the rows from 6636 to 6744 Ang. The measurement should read 6715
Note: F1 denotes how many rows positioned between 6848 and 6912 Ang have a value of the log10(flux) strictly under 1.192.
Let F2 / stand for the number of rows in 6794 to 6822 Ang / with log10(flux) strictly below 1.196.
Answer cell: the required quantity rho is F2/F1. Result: 1.1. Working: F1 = 8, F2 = 9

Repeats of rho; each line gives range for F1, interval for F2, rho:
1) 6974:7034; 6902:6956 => 0.0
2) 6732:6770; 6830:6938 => 2.3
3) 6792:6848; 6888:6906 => 0.0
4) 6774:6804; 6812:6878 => 2.8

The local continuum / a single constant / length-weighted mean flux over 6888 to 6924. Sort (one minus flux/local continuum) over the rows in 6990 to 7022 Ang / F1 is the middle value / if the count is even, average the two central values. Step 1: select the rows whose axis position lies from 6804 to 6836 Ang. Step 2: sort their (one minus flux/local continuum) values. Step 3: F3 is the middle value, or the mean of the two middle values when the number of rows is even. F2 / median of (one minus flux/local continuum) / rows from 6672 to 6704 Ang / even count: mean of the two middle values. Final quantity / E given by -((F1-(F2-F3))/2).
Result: -0.021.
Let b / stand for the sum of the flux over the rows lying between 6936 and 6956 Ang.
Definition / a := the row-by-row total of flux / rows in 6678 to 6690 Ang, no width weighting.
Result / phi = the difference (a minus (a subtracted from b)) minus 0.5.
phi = 10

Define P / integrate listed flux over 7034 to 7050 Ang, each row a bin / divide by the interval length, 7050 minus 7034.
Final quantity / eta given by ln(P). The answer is 2.81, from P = 16.6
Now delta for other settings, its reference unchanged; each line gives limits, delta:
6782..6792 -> 0.7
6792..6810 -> 1.2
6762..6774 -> 0.6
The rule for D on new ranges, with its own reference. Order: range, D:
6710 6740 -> 6730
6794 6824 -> 6799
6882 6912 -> 6904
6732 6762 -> 6745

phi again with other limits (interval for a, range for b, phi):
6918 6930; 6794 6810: 51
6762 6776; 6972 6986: 73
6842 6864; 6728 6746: 121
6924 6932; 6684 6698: 21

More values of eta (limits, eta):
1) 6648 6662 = 2.76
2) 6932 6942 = 2.83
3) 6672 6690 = 2.76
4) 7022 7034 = 2.75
